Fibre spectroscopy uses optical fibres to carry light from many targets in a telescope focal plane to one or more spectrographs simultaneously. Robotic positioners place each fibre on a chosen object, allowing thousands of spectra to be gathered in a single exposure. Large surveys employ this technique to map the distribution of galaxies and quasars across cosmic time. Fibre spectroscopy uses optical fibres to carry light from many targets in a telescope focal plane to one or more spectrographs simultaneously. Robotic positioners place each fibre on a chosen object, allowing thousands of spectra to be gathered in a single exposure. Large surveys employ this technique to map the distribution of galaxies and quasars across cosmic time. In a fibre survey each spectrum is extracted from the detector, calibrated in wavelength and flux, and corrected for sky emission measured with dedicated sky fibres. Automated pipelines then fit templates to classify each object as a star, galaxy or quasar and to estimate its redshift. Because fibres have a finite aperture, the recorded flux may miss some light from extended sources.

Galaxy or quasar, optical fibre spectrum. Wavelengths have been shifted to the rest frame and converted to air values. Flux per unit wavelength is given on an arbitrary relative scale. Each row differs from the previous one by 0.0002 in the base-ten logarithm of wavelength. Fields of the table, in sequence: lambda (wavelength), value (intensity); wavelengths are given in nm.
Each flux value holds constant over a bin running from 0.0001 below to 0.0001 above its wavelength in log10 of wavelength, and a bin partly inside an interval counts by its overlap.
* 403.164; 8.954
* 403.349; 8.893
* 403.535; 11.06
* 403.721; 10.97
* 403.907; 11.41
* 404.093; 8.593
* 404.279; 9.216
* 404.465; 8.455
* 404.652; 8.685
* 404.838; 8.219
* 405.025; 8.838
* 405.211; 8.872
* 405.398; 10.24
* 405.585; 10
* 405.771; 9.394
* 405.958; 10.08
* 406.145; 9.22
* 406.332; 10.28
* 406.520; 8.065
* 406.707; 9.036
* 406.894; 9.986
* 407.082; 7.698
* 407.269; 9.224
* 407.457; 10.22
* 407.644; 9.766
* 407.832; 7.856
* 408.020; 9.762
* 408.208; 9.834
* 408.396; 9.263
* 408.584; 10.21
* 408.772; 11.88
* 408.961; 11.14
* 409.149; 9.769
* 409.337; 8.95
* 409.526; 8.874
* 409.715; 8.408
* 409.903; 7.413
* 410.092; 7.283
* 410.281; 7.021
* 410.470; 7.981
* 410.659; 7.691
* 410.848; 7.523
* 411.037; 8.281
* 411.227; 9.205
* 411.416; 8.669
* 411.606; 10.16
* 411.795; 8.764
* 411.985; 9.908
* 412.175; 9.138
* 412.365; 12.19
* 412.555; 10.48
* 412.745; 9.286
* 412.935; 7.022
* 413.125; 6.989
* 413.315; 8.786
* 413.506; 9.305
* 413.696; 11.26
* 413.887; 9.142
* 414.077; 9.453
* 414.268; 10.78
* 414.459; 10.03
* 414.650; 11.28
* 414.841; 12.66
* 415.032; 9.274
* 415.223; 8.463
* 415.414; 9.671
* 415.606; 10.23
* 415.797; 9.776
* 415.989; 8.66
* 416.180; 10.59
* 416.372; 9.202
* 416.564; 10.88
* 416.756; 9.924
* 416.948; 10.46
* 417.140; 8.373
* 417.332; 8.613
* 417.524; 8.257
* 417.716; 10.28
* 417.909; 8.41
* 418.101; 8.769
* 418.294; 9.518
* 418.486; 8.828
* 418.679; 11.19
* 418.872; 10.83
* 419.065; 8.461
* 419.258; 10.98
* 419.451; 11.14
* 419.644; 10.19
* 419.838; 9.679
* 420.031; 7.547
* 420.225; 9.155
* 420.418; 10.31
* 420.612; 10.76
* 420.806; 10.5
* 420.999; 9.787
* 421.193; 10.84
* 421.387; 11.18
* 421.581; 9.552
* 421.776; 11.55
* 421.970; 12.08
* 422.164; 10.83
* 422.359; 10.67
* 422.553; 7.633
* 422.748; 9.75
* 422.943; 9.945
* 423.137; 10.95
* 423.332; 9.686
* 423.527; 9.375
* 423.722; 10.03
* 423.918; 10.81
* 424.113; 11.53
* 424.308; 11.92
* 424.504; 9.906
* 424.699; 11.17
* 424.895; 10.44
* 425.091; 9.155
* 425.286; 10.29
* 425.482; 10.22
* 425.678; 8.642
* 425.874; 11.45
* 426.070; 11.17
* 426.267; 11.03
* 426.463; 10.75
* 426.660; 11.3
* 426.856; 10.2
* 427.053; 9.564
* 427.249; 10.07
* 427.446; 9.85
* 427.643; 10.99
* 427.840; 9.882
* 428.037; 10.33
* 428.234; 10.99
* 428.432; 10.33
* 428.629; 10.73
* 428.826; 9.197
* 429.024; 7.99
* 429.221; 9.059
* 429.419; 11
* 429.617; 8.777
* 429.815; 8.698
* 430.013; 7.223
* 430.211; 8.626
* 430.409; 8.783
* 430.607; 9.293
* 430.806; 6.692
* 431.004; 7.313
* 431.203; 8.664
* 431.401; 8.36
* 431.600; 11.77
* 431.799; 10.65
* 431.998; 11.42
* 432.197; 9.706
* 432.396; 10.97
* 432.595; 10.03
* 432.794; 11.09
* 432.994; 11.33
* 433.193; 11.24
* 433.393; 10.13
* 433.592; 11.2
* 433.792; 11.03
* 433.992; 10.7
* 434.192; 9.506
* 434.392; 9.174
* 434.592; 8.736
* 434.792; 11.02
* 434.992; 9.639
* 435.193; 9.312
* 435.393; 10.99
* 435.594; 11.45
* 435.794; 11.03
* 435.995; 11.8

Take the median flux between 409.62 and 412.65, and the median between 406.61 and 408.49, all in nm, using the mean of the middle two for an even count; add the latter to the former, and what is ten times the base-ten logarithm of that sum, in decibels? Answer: 12.6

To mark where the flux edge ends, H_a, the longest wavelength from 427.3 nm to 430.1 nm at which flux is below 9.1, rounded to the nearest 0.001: 430.013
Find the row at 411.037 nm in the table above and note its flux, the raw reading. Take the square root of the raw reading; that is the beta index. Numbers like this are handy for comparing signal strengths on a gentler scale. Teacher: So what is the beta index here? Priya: 2.88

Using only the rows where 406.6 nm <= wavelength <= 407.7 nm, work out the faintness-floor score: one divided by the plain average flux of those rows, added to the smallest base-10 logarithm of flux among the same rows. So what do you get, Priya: 0.99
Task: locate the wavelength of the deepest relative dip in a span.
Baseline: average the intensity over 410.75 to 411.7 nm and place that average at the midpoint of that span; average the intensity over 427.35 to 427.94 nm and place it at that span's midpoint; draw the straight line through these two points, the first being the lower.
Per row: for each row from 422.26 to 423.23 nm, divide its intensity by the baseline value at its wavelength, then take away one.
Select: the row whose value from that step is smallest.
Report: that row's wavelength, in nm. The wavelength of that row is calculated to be 422.553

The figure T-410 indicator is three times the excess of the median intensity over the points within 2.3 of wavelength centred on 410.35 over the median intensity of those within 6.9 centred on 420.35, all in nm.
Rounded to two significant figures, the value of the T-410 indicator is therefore -5.6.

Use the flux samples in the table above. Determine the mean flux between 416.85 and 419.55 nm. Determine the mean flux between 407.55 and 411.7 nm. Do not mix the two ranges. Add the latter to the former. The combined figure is 18.5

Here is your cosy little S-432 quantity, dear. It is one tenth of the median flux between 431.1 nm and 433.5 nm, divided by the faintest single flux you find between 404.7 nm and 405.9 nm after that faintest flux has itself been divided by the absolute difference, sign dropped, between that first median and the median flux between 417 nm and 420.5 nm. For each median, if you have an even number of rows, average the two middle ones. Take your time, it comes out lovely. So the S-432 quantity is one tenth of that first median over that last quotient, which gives 0.19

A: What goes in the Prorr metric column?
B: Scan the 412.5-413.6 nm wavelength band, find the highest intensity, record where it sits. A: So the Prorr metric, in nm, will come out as 412.555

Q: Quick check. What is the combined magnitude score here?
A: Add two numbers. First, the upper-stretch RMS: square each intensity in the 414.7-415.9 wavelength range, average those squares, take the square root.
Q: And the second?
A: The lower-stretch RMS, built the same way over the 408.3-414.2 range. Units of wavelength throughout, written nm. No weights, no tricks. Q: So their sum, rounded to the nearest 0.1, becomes 19.3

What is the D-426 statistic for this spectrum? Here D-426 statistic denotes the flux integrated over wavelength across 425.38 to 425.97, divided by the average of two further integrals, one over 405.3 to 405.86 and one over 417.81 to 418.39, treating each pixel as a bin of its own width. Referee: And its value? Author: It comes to 1.11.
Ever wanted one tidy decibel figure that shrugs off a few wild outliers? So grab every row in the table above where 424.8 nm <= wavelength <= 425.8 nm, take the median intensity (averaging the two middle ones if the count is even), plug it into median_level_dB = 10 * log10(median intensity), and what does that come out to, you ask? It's 10.1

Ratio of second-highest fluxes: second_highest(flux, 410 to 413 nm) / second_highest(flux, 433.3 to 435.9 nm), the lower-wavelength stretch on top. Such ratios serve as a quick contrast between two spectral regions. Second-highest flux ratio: 0.94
